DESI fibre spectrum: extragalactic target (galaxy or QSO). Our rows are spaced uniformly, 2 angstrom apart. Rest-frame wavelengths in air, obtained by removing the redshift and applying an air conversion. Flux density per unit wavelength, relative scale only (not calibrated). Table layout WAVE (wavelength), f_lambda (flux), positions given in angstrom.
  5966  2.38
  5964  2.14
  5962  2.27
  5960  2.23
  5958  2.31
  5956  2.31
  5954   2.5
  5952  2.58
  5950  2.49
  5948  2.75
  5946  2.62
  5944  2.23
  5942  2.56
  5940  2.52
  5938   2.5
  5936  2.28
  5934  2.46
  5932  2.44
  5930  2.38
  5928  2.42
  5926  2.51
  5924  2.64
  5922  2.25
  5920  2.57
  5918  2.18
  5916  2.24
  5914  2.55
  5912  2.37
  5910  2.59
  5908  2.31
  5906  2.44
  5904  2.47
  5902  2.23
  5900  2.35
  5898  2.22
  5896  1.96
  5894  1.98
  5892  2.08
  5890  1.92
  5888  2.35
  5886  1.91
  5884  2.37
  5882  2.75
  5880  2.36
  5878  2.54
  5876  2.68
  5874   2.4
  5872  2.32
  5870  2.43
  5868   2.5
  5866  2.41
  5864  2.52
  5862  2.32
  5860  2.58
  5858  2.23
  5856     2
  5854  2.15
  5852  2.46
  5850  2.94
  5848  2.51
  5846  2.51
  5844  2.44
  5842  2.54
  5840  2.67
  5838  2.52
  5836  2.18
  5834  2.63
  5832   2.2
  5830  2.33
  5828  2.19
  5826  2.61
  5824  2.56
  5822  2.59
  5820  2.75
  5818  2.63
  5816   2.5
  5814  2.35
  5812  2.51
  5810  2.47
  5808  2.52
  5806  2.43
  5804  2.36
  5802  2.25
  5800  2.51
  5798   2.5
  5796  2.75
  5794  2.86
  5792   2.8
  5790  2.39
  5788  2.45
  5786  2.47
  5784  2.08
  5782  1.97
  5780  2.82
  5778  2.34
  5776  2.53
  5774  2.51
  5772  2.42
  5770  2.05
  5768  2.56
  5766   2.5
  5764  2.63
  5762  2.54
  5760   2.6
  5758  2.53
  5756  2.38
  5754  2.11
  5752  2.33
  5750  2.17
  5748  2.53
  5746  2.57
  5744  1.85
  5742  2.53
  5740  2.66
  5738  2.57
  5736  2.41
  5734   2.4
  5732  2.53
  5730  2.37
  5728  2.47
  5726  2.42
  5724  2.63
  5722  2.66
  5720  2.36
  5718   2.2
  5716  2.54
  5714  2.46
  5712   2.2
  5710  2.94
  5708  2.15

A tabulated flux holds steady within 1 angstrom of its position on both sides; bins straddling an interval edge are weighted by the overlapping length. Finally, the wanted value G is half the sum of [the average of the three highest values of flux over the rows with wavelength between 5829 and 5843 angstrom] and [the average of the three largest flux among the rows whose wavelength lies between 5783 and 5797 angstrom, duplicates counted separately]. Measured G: 2.71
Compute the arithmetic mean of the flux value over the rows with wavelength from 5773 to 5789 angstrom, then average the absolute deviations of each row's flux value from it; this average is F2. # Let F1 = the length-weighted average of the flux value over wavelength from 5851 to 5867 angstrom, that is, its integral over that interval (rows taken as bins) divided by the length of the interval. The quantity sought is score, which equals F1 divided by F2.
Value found 12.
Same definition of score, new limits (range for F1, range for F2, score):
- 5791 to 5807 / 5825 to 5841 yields 13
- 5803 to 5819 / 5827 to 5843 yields 14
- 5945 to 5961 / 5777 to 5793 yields 11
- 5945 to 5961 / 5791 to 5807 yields 13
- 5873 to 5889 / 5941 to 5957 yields 20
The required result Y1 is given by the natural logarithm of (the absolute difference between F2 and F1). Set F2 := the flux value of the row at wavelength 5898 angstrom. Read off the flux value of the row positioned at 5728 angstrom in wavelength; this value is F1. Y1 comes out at -1.39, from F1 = 2.47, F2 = 2.22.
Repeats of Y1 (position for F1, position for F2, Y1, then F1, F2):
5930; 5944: -1.90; 2.38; 2.23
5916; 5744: -0.94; 2.24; 1.85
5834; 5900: -1.27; 2.63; 2.35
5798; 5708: -1.05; 2.5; 2.15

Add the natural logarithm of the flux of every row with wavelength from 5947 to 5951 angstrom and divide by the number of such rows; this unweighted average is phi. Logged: 0.96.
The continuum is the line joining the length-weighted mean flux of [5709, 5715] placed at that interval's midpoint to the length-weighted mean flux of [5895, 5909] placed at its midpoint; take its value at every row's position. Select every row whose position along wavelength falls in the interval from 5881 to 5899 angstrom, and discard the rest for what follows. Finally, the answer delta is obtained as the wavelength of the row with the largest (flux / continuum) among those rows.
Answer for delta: 5882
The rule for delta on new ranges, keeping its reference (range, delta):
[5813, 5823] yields 5820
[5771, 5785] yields 5780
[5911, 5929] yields 5924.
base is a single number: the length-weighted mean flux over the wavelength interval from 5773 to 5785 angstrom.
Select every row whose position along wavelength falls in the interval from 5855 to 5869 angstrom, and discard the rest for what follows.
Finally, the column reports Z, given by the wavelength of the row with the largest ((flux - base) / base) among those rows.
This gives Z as 5860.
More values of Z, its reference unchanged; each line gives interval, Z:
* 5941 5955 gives 5948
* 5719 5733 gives 5722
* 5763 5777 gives 5764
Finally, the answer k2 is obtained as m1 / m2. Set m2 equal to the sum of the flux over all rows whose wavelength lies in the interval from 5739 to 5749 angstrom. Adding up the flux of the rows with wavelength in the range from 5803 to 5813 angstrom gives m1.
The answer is 1.01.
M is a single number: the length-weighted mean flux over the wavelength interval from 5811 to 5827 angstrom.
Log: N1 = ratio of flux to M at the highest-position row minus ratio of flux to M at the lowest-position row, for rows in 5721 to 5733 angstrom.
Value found -0.05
